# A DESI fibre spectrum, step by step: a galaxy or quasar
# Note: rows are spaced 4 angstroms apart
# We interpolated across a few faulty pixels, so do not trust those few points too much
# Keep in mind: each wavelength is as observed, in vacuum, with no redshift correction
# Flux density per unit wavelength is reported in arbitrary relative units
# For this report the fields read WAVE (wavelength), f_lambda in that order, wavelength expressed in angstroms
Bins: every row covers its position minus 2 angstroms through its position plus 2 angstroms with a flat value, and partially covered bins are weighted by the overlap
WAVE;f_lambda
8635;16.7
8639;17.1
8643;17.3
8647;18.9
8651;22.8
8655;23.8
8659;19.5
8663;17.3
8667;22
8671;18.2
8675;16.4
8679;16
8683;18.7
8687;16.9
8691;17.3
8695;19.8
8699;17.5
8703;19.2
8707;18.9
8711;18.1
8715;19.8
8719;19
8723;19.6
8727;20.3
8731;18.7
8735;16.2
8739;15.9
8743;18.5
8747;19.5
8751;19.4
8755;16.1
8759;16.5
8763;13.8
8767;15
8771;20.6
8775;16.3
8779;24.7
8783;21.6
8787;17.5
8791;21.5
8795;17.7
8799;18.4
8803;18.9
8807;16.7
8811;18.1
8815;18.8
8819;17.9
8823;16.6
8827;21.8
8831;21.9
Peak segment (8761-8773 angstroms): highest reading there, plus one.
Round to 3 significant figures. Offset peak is 21.6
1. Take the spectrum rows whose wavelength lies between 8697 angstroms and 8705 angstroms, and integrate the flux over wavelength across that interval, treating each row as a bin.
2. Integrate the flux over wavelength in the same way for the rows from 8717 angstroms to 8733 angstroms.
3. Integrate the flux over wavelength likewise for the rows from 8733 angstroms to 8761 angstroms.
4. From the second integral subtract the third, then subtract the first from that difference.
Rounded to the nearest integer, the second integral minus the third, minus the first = -325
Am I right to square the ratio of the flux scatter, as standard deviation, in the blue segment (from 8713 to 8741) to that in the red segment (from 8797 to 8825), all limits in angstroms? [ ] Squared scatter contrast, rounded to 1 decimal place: 3.5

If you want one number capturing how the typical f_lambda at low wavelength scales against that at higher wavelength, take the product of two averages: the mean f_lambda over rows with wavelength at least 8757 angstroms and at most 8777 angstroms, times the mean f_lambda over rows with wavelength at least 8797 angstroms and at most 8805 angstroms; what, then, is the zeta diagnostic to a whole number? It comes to 307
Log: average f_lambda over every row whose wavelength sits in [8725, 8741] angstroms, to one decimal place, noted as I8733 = 17.8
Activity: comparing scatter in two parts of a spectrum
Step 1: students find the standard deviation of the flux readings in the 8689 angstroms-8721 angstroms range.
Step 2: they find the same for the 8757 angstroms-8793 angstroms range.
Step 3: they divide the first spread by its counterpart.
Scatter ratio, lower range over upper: 0.3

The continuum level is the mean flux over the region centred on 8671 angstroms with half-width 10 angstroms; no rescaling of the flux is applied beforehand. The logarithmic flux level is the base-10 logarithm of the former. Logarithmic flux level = 1.25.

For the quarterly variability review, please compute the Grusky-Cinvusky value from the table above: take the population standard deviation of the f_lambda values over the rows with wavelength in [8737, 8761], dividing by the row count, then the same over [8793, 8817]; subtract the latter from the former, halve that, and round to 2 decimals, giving 0.39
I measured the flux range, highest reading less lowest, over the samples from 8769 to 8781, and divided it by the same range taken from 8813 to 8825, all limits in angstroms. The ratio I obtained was 3.8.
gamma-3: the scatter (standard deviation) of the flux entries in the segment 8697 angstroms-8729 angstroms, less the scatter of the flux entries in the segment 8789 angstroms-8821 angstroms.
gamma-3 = -0.5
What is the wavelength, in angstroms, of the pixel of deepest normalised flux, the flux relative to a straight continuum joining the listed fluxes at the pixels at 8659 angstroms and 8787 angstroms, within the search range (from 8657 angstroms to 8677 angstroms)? 8675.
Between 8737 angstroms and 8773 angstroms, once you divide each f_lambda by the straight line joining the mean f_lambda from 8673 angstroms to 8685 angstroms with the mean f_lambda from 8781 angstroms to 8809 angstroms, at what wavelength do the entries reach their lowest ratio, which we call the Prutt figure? 8763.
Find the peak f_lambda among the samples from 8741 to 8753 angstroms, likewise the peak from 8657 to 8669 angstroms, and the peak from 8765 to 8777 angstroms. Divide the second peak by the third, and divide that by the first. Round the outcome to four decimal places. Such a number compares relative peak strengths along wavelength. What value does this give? 0.0548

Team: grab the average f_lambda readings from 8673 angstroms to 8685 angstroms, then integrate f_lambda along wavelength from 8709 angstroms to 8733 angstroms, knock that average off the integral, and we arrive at 445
